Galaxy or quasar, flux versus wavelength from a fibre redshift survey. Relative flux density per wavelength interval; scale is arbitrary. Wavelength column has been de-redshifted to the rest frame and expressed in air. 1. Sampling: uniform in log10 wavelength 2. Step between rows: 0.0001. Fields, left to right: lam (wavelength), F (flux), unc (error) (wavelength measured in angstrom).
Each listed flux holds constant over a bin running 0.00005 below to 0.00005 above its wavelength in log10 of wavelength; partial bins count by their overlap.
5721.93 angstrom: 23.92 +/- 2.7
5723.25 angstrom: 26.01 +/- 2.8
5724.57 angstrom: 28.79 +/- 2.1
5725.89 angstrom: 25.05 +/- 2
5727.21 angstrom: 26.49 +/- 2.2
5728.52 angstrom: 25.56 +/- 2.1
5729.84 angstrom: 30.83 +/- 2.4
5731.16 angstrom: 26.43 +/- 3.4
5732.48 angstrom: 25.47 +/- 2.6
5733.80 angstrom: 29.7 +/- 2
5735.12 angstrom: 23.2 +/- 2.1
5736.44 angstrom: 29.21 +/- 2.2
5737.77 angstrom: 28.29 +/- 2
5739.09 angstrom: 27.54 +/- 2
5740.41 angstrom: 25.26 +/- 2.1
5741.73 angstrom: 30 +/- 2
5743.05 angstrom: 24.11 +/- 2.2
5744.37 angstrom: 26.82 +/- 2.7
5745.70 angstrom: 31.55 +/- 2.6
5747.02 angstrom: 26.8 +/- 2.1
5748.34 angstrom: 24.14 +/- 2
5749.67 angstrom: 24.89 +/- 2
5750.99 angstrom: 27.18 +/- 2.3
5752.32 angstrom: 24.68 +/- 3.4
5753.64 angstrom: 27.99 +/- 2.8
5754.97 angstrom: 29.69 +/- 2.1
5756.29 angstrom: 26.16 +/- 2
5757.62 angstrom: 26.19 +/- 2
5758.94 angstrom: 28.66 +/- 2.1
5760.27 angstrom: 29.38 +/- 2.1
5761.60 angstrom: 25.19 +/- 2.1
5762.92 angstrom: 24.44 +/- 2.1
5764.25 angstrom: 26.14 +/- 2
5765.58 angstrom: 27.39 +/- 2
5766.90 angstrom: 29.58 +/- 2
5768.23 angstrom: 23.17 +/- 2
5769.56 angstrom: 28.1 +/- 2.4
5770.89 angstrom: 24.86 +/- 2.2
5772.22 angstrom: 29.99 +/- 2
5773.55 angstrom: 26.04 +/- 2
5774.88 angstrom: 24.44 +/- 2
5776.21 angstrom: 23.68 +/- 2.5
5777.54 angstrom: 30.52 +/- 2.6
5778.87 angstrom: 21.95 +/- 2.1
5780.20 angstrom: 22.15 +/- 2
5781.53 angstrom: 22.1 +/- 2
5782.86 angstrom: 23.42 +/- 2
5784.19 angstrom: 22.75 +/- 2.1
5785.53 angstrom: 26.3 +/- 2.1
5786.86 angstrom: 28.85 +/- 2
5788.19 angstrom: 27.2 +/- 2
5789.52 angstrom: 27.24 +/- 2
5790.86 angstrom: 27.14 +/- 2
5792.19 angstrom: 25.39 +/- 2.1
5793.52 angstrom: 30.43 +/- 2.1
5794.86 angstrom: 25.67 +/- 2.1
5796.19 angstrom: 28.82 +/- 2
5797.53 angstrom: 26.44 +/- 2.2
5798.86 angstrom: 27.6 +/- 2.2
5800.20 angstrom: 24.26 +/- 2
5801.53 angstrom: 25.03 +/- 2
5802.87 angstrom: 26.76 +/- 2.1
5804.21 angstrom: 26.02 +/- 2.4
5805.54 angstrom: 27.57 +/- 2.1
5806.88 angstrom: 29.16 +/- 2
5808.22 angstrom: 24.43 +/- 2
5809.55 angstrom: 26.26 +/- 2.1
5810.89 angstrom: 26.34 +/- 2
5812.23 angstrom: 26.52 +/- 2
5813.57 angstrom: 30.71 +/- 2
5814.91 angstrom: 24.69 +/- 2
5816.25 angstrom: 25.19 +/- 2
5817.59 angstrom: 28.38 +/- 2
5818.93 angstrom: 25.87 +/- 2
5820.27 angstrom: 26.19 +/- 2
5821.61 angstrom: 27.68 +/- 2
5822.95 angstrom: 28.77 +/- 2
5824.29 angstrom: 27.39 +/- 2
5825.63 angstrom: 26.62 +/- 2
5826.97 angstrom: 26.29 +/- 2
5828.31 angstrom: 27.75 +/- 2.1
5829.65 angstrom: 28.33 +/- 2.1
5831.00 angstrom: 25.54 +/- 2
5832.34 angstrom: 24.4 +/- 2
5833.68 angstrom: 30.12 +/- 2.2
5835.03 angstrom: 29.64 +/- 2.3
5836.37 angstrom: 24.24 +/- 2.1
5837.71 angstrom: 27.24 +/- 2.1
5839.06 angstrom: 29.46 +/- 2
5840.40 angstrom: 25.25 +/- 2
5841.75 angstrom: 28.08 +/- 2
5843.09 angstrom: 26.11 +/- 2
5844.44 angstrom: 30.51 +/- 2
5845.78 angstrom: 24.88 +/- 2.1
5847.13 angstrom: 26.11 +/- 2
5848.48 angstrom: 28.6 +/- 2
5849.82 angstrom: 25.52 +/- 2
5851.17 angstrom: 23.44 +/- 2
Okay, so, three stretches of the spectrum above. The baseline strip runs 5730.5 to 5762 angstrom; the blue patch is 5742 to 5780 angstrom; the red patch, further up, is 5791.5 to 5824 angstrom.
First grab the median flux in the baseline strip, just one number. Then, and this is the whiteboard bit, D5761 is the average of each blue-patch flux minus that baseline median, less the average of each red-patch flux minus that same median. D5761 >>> -0.3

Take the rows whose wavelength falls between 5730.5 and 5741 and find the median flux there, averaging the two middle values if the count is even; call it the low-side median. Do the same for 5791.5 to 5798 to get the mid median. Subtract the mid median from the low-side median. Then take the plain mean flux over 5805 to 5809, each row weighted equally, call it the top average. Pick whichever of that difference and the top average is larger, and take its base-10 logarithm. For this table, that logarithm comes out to 1.432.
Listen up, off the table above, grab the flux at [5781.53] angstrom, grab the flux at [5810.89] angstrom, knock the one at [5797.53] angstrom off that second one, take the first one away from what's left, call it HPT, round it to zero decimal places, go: -22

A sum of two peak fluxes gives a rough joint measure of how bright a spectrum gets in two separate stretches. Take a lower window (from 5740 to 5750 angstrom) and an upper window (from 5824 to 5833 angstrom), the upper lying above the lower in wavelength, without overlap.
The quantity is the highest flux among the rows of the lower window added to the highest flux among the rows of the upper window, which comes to 59.9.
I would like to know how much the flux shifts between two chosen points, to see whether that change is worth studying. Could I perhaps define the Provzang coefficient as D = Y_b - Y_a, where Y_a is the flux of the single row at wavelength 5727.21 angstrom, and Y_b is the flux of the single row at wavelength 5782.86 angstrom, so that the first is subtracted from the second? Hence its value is -3.1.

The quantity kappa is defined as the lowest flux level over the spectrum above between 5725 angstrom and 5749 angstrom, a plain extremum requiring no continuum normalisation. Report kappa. 23.2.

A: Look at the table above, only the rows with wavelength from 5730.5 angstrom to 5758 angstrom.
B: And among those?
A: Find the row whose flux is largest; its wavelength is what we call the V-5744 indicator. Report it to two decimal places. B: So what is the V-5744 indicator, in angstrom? 5745.70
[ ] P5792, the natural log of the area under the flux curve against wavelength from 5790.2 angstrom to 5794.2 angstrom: 4.71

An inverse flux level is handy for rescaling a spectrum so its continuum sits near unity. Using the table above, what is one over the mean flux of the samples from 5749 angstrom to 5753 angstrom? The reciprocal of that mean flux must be 0.0391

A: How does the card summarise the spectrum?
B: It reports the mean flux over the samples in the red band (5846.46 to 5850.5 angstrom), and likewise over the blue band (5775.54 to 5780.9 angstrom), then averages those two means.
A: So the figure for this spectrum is 25.7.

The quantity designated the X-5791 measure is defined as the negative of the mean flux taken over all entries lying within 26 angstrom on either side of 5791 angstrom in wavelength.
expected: -26.3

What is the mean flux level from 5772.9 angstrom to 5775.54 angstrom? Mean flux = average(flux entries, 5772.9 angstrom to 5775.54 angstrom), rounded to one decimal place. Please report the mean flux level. 25.2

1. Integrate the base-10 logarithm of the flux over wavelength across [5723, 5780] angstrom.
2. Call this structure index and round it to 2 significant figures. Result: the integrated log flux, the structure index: 81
